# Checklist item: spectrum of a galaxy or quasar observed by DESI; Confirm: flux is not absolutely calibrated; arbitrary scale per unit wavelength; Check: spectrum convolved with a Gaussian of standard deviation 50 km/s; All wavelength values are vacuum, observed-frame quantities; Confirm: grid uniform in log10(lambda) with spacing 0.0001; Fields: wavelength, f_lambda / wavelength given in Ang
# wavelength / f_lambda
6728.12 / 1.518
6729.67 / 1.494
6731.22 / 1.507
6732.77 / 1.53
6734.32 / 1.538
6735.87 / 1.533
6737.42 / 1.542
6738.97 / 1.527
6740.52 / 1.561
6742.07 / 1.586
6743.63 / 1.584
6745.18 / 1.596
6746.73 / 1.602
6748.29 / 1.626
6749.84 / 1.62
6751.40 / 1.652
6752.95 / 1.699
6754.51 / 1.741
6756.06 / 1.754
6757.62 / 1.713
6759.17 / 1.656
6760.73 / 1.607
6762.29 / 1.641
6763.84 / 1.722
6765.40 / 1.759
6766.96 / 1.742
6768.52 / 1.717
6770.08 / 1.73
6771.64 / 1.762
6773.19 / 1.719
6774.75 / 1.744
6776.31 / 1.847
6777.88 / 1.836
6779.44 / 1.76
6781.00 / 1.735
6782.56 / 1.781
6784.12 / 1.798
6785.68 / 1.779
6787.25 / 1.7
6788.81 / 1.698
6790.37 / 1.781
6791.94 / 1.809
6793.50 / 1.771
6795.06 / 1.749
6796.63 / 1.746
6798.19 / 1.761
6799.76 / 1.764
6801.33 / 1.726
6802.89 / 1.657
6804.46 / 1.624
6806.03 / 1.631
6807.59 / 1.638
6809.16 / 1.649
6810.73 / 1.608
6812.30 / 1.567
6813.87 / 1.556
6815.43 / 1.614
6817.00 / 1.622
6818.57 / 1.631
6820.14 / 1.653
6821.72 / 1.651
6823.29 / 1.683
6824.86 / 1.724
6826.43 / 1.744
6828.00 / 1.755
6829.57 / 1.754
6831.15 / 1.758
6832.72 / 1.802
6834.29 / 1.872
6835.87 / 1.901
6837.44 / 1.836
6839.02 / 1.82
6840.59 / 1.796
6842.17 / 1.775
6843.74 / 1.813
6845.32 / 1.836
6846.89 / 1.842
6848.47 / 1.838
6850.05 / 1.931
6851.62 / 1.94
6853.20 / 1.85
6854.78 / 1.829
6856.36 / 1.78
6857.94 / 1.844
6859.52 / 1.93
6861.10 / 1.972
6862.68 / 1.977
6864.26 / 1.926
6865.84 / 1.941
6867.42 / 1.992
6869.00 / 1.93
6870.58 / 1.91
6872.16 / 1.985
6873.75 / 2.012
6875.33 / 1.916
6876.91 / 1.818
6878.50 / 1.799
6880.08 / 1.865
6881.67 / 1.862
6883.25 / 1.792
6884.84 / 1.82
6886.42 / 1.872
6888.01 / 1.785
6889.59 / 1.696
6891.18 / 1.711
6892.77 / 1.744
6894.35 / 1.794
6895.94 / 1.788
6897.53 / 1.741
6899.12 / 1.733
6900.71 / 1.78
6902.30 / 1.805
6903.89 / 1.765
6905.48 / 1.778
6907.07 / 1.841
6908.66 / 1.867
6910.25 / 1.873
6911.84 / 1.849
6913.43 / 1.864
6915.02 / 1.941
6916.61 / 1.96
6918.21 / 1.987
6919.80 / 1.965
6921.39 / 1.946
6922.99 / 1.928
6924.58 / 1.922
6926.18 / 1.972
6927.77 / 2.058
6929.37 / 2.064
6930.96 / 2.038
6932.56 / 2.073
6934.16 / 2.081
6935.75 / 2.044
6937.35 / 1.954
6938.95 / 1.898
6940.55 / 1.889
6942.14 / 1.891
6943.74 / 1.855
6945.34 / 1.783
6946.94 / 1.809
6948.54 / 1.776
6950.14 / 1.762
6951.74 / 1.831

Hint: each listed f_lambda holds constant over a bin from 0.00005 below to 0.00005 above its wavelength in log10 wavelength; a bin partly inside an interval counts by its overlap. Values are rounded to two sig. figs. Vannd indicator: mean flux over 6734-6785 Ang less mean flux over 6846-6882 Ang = -0.22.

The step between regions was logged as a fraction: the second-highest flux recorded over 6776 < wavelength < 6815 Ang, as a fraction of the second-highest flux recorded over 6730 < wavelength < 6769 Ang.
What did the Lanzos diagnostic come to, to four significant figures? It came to 1.047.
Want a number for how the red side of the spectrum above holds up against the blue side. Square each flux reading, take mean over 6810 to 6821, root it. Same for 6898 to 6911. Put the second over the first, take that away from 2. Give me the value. 0.877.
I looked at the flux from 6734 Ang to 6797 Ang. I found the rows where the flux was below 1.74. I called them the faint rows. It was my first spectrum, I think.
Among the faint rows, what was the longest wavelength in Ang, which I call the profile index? 6788.81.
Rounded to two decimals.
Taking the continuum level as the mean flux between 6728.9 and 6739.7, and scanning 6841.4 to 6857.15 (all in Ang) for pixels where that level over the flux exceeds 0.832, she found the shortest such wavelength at 6842.17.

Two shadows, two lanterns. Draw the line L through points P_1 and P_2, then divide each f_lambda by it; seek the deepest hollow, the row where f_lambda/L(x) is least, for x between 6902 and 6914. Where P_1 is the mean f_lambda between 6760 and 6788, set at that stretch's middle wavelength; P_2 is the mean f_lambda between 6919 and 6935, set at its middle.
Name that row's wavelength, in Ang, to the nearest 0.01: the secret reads 6903.89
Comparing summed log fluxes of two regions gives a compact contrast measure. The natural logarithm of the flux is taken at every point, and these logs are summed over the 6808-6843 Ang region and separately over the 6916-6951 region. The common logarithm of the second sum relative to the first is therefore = 0.09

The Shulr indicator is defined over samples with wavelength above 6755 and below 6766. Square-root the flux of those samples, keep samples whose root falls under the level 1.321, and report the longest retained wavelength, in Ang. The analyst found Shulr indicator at 6763.84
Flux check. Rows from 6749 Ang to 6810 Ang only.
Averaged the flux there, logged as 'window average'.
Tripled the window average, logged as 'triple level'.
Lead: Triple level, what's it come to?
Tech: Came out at 5.17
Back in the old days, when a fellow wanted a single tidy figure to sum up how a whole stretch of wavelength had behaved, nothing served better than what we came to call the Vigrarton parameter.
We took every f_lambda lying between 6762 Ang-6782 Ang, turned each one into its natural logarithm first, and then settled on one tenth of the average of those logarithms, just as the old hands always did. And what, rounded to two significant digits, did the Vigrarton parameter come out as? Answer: 0.056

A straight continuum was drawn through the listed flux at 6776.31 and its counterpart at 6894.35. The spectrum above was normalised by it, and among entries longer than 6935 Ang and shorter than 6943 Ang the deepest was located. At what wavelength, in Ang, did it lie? 6940.55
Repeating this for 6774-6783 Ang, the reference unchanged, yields 6781.00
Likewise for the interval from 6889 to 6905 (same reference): 6889.59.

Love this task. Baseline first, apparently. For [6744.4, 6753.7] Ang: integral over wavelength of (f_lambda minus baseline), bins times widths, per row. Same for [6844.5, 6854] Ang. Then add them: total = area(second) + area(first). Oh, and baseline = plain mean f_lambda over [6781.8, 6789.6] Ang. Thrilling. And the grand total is 0.0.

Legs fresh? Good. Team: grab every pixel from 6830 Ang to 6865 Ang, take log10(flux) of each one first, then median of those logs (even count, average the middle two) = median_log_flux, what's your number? 0.265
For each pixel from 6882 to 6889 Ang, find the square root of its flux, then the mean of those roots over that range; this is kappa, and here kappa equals 1.35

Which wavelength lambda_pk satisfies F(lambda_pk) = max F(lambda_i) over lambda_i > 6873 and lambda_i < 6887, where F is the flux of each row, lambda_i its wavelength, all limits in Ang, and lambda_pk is 6873.75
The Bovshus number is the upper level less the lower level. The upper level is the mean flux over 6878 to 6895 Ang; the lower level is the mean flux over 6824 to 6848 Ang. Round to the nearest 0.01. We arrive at -0.01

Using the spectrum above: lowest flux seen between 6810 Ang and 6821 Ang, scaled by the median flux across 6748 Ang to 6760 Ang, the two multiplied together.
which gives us 2.6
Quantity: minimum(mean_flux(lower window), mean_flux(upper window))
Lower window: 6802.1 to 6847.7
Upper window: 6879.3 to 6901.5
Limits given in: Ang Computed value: 1.72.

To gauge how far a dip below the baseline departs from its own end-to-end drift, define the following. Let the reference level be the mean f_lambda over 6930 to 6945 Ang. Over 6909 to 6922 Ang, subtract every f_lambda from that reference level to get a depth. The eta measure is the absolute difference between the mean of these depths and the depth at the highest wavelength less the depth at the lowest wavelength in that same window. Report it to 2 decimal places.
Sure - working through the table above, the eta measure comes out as 0.12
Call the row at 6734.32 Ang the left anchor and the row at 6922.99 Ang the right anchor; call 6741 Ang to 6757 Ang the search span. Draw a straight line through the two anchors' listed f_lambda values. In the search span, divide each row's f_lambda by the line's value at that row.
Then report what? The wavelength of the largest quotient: 6756.06 Ang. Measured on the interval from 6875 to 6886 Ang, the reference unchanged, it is 6875.33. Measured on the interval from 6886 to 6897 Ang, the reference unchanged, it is 6886.42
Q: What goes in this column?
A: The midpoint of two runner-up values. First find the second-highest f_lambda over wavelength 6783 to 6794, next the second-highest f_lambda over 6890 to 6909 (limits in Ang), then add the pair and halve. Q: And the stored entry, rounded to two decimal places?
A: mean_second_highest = 1.82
